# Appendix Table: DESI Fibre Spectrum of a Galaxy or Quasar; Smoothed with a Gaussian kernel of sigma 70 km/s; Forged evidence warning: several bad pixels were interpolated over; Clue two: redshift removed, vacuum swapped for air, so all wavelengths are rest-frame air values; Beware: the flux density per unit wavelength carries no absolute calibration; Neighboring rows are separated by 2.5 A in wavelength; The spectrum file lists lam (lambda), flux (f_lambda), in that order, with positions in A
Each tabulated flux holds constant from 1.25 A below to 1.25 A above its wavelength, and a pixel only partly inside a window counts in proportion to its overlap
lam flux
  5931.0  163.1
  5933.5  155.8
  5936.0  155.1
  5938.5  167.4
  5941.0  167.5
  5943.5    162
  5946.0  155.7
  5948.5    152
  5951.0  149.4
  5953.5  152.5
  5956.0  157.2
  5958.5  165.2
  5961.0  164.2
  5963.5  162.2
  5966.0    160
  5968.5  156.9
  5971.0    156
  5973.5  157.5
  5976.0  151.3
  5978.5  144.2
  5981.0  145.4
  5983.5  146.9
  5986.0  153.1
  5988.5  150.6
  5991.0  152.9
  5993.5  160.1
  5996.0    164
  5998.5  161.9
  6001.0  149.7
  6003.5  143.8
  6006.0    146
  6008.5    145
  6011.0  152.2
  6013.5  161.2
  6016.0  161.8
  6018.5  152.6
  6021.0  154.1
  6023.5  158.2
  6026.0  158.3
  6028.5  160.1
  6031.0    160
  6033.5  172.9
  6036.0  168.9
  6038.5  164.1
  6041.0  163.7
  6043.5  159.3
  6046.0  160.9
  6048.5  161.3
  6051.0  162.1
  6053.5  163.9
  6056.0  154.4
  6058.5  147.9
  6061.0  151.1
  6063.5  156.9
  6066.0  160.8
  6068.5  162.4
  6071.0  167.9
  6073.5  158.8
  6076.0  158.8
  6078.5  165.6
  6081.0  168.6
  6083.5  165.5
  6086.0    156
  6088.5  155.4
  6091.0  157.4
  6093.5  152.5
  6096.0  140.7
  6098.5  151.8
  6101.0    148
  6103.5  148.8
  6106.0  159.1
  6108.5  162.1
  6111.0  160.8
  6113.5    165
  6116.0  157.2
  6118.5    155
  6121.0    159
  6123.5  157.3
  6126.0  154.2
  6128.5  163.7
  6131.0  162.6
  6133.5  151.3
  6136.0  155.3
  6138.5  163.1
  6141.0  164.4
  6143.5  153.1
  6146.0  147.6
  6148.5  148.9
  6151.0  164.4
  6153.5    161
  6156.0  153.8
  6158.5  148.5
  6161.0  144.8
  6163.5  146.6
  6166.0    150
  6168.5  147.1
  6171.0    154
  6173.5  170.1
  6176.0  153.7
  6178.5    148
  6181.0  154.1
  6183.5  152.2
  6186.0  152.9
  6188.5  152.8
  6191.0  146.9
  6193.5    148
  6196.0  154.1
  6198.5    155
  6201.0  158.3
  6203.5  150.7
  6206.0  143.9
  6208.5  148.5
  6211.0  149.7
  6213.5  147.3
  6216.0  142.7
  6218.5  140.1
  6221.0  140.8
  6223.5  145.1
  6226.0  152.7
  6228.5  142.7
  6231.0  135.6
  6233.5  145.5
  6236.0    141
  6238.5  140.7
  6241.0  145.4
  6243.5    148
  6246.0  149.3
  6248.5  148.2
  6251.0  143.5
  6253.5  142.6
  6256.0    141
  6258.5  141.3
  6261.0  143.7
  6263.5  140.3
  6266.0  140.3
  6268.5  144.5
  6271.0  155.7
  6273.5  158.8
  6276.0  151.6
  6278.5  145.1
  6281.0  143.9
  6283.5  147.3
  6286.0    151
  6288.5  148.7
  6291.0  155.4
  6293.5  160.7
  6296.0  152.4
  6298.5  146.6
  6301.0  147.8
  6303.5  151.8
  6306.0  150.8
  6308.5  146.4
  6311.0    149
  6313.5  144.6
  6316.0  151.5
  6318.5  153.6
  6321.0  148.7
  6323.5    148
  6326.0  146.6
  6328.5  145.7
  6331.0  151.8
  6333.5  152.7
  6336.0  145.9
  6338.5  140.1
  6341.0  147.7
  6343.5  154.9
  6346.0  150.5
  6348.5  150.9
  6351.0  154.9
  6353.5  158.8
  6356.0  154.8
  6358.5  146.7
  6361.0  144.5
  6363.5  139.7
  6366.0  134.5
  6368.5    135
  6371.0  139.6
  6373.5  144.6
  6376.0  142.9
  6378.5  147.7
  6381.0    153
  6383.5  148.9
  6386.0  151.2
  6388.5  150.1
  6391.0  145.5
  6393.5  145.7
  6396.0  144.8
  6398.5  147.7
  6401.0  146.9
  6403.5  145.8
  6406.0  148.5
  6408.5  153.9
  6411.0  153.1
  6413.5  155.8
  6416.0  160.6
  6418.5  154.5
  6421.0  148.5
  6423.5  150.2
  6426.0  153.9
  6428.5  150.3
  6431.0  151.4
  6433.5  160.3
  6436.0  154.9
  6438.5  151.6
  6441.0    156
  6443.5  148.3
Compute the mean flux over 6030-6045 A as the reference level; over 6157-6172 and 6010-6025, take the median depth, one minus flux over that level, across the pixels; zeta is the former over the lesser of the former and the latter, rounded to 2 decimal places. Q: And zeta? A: 1.96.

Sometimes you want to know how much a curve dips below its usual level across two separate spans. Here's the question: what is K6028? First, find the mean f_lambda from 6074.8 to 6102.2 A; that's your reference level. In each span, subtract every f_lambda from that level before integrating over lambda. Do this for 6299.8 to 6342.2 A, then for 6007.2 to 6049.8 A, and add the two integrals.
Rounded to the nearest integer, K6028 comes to 200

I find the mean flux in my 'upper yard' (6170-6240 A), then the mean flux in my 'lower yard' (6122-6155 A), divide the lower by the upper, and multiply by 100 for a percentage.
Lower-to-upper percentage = 106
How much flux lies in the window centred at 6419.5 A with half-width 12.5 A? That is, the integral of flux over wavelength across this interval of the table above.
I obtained 3830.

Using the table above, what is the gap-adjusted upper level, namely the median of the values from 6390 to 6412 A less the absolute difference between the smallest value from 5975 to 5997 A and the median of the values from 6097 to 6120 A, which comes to 134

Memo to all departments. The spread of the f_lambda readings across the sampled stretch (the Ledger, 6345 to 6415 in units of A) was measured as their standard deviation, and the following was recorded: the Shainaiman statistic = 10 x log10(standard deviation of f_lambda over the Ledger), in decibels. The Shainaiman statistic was 7.7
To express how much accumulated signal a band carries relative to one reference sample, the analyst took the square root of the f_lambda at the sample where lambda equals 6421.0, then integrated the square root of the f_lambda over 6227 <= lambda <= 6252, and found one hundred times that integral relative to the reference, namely 2462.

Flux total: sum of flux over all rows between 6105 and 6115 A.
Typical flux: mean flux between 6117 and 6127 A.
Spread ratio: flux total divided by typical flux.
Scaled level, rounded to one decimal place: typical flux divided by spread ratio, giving 37.8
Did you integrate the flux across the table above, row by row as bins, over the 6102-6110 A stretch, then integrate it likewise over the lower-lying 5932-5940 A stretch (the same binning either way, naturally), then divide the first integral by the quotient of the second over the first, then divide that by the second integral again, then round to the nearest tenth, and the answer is 1.0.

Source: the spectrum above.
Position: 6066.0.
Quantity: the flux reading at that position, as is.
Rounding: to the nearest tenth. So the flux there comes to 160.8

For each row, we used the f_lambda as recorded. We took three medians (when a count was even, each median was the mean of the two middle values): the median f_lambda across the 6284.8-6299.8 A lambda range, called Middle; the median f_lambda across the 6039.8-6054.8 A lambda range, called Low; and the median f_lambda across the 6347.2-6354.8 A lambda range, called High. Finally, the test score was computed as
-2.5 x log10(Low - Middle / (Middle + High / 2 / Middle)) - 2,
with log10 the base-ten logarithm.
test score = -7.52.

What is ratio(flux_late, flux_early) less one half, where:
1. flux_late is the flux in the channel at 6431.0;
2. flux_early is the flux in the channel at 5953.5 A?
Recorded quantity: 0.49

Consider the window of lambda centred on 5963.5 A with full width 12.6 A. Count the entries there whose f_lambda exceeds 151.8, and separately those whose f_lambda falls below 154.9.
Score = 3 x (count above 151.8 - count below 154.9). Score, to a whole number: 15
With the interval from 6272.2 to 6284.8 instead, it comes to -9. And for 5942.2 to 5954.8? 3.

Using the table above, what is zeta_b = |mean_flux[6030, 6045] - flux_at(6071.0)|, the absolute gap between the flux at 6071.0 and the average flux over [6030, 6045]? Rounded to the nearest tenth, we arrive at 3.1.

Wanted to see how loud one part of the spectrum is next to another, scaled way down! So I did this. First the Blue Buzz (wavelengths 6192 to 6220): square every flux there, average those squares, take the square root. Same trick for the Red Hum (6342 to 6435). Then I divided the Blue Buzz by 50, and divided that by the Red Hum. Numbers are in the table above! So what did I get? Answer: 0.0200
